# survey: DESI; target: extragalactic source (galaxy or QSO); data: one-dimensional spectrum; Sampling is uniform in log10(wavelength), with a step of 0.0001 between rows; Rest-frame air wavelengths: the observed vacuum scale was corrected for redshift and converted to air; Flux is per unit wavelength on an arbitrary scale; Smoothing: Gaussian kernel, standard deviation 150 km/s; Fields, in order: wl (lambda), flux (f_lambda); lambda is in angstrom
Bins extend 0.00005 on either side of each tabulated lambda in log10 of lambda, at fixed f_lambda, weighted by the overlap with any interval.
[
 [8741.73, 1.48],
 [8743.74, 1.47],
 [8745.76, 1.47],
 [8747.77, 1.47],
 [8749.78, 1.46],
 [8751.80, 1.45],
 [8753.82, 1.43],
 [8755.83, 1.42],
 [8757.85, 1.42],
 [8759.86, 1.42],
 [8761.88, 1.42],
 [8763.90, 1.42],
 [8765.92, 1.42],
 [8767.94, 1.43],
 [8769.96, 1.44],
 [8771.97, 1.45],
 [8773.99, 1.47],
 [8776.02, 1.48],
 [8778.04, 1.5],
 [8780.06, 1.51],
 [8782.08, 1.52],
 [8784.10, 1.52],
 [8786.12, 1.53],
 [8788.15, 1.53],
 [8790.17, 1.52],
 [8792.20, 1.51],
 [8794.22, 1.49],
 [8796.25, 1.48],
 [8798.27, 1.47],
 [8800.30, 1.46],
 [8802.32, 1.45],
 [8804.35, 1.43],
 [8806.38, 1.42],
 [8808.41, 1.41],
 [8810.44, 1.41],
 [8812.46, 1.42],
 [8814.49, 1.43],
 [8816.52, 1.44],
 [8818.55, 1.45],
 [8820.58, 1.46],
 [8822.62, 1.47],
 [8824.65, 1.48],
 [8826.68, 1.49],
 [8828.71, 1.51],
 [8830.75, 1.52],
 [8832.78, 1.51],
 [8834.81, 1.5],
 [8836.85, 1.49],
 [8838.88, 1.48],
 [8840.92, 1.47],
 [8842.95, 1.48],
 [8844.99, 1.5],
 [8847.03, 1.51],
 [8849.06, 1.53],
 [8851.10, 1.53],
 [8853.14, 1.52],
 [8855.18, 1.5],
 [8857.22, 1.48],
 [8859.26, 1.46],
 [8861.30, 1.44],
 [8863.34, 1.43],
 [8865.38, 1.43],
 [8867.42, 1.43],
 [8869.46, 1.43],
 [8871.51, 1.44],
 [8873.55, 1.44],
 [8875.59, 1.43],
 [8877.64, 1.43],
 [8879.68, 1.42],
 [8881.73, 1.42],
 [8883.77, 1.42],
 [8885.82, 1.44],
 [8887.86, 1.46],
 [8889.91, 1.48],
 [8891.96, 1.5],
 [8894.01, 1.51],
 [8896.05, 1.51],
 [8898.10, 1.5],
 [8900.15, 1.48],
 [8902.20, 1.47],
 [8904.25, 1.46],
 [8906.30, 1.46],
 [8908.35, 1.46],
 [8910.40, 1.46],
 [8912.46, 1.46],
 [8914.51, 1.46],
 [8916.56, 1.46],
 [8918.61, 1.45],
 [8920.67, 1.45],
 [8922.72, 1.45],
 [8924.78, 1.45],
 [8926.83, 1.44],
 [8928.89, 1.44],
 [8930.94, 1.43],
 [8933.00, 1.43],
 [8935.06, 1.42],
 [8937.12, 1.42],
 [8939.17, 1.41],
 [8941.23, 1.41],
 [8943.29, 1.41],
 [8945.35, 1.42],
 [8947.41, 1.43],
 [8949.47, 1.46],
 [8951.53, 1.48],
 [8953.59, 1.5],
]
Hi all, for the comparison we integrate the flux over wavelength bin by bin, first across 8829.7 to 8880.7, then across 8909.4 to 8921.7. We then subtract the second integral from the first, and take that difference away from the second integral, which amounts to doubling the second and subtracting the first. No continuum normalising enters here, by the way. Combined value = -39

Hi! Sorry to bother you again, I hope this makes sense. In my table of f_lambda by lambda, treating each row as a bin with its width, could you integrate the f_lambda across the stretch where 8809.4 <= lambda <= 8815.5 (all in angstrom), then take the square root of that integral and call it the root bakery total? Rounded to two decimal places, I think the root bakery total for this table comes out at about 2.94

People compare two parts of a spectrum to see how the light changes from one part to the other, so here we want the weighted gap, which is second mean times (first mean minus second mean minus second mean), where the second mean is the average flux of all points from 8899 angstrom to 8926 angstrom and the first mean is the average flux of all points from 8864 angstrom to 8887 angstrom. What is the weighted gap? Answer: -2.17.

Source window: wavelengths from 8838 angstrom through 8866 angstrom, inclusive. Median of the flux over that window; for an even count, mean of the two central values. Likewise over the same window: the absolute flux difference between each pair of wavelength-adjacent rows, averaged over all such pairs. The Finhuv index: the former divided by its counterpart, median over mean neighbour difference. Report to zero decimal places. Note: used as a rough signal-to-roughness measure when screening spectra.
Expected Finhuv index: 113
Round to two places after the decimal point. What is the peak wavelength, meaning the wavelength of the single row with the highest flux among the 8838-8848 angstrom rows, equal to 8847.03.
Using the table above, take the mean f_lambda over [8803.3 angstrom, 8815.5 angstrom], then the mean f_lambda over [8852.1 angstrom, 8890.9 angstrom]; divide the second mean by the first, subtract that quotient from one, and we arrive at -0.019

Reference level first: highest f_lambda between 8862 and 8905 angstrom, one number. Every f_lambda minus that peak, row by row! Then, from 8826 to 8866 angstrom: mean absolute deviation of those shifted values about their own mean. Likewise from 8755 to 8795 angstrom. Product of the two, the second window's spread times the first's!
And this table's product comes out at 0.0010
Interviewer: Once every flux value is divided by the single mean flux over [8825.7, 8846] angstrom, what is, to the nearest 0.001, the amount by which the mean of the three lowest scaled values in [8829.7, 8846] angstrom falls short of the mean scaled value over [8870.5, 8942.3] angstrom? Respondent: -0.017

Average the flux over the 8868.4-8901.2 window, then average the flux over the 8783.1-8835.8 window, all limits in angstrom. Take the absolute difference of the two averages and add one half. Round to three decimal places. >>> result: 0.517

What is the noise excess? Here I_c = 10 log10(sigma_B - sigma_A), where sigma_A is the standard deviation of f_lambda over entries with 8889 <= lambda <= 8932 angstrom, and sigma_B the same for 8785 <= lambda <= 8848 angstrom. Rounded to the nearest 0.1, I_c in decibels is -18.9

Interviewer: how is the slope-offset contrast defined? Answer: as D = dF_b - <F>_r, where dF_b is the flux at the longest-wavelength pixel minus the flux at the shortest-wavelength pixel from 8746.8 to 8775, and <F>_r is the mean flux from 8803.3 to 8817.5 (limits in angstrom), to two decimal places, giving -1.42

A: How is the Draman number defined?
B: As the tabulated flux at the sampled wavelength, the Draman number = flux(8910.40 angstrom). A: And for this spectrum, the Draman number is 1.46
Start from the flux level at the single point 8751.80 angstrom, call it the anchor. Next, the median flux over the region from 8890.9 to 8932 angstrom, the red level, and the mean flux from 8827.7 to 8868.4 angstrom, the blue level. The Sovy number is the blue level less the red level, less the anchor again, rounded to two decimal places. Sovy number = -1.42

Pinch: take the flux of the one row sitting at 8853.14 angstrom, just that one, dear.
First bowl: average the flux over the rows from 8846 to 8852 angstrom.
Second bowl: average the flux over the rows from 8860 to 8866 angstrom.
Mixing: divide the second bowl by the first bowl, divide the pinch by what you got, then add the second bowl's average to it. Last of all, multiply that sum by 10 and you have 30.5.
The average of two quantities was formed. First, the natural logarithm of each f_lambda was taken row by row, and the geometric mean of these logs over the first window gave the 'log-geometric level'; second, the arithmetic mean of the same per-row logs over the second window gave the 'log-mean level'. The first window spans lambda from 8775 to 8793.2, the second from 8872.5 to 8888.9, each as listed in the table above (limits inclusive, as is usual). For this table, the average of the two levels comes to 0.387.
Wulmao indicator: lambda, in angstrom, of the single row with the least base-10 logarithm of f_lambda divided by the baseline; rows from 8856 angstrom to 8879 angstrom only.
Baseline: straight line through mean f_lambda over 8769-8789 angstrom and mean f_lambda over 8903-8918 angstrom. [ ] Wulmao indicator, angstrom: 8863.34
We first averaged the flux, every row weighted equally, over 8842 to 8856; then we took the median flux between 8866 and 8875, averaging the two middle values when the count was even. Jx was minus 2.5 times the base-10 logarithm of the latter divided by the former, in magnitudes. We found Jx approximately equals 0.055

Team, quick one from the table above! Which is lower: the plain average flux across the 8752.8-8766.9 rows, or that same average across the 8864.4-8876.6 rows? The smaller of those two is 1.42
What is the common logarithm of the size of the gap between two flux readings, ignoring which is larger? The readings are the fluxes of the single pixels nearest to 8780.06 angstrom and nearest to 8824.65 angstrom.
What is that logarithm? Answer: -1.52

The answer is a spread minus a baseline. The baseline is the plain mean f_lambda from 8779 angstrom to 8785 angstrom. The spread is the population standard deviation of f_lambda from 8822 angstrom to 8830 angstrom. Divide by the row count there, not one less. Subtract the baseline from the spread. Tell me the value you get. -1.50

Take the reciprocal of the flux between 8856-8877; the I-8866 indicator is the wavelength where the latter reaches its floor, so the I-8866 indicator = 8857.22 angstrom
